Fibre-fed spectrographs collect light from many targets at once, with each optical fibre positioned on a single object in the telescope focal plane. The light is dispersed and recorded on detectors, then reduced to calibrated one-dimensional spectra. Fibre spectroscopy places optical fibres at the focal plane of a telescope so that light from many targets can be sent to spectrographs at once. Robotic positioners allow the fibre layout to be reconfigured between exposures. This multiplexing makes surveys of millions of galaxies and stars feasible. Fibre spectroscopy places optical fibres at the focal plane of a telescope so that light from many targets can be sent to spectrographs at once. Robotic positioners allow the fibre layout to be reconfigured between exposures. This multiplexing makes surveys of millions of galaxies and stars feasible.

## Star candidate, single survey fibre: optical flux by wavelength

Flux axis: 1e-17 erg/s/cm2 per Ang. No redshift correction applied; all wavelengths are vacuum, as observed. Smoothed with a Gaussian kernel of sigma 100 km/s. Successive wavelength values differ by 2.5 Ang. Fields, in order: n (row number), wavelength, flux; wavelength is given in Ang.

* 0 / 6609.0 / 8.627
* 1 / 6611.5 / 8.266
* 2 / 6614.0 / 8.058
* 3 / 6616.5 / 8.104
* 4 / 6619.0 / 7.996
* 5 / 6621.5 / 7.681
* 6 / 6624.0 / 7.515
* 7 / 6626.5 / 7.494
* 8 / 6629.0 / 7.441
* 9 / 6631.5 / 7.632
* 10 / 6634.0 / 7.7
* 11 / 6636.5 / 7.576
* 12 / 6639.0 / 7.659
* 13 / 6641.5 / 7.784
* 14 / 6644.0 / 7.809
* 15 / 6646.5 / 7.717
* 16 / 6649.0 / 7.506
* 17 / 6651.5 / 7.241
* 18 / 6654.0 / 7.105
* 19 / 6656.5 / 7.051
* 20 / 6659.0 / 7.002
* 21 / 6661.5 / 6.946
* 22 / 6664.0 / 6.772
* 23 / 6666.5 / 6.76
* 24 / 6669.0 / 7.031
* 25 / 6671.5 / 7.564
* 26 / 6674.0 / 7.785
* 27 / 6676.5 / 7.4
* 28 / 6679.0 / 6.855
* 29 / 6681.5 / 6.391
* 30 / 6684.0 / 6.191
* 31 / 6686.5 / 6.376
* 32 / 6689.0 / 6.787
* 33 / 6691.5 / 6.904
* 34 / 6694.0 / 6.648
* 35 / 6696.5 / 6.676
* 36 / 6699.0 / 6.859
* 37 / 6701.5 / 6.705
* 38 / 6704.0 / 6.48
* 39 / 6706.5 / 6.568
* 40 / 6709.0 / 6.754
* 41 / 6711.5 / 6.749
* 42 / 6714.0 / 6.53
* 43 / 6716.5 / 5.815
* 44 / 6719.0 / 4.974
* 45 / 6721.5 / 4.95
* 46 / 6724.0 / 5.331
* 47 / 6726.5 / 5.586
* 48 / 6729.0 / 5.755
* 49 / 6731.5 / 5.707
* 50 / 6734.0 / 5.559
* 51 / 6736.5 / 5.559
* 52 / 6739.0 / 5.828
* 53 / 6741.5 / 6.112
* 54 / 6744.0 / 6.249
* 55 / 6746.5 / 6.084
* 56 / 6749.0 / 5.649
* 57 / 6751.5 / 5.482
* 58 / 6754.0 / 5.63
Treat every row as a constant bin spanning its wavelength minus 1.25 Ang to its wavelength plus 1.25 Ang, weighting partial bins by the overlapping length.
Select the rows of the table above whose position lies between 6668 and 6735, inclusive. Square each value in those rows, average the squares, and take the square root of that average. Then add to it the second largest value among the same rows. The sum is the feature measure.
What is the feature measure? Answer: 14.0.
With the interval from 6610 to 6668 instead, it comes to 15.6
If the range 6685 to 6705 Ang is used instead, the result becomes 13.5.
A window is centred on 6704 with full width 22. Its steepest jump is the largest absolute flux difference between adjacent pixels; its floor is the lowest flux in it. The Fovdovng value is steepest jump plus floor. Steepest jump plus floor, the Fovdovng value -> 6.7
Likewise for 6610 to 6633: 7.8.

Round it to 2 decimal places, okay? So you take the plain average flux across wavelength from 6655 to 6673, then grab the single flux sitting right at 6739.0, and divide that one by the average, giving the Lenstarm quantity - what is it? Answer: 0.83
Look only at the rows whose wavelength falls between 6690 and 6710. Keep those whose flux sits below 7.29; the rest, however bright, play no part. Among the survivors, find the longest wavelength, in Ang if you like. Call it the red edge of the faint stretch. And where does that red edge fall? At 6709.0 Ang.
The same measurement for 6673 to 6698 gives 6696.5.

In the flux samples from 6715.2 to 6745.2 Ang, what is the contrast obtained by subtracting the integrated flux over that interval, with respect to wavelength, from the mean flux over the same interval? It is -163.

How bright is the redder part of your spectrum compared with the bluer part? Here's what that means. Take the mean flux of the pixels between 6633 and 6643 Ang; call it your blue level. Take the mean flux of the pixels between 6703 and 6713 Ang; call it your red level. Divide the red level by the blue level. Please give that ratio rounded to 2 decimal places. 0.86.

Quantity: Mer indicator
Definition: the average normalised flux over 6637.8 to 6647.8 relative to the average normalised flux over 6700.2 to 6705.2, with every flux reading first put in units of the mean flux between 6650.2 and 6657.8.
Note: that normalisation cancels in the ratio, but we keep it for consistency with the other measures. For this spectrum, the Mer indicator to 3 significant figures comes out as 1.17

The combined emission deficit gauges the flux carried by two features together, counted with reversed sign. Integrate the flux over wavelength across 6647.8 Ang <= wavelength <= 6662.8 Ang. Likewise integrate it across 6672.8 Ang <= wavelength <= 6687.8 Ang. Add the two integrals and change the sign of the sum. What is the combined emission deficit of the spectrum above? -210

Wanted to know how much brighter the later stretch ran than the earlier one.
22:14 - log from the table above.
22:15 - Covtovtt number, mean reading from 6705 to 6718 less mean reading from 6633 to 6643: -1.2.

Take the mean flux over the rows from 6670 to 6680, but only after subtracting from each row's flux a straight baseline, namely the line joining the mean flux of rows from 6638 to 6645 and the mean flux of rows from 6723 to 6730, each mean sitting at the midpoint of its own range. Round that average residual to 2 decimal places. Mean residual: 0.52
